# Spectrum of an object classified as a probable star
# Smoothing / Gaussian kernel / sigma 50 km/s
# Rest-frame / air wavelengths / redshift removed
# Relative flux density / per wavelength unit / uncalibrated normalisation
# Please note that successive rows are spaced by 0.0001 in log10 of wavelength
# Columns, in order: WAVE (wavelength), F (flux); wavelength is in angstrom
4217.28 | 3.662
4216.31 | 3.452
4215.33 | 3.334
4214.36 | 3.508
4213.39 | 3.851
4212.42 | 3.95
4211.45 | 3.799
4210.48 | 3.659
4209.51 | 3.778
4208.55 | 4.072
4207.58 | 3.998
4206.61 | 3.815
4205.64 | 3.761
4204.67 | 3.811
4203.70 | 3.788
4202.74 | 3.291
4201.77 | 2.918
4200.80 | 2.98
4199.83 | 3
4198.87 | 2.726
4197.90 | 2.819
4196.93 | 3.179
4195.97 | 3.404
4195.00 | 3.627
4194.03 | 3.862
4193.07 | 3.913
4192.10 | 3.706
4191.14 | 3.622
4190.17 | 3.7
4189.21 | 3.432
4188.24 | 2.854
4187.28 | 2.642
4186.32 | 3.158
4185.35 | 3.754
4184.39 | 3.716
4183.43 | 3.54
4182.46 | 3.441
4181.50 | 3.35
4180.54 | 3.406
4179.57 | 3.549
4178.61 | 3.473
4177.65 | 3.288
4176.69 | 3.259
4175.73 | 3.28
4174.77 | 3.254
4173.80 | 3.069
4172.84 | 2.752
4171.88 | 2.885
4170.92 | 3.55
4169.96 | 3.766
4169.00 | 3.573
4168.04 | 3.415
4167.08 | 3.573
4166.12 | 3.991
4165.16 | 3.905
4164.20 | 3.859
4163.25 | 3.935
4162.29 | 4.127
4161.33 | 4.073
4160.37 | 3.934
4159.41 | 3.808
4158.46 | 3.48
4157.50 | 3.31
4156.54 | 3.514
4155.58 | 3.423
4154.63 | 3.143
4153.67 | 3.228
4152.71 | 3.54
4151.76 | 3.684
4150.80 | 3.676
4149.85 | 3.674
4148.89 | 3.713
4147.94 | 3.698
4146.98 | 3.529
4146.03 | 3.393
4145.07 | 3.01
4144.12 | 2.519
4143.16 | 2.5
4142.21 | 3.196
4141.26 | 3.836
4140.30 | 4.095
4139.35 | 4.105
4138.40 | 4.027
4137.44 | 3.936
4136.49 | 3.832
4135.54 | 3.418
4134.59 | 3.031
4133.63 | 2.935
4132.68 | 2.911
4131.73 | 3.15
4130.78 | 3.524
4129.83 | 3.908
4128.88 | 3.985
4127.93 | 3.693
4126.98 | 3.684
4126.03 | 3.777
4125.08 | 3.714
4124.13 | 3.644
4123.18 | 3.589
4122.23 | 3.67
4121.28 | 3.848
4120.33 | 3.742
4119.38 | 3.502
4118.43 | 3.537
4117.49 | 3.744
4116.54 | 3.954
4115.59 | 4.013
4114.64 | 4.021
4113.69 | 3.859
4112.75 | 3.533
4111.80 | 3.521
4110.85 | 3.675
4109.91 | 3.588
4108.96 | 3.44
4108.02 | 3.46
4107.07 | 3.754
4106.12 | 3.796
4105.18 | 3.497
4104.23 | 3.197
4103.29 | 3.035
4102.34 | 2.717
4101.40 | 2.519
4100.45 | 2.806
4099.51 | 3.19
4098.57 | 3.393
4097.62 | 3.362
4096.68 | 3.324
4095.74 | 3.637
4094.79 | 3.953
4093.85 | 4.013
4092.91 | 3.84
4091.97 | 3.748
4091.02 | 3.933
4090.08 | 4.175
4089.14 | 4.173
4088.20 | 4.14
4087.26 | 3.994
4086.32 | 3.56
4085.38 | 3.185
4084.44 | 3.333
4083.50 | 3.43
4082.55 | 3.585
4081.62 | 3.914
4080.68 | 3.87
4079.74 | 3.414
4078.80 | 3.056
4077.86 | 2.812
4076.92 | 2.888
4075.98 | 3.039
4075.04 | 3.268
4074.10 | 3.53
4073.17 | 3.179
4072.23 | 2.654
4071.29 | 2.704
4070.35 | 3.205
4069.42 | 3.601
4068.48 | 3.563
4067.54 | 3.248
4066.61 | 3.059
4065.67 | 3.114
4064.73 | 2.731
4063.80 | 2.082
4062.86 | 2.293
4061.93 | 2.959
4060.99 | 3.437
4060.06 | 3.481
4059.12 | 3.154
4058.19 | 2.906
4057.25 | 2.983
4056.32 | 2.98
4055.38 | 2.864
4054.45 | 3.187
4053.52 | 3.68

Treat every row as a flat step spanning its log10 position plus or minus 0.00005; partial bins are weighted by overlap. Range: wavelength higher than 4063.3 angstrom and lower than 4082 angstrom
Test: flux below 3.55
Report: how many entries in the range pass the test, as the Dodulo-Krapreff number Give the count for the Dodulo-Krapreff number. 16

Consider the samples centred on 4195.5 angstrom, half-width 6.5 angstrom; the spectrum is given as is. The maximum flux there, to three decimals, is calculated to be 3.913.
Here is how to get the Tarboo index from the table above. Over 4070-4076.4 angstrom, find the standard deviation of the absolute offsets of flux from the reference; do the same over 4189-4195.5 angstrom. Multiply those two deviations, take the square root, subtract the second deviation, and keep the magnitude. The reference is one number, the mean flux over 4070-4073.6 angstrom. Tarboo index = 0.00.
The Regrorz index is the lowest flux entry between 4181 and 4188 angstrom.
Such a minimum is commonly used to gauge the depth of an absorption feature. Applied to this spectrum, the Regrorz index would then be 2.642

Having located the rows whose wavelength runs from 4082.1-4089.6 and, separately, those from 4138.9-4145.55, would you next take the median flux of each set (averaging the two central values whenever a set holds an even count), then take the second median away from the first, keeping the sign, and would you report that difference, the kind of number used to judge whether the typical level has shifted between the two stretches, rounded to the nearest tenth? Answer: 0.4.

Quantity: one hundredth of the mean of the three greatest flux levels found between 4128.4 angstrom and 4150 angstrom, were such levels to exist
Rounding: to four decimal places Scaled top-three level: 0.0408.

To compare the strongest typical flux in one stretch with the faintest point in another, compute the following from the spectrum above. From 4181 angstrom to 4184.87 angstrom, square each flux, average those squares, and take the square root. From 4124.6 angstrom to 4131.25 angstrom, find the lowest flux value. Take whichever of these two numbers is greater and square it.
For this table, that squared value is 12.4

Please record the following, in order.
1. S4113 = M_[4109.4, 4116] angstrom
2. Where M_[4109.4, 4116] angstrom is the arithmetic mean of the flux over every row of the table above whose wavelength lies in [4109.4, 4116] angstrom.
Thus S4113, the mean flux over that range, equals 3.74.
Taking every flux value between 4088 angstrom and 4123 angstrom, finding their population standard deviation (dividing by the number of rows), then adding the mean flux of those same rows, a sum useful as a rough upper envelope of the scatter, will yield 3.99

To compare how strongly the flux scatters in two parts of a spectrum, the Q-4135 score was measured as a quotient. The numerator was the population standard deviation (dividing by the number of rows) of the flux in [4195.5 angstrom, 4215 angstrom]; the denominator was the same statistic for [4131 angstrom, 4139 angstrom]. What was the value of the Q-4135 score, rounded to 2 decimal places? 0.96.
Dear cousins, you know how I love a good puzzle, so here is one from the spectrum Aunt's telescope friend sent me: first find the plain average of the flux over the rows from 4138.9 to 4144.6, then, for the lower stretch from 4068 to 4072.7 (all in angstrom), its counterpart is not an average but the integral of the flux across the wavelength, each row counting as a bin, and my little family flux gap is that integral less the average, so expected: 11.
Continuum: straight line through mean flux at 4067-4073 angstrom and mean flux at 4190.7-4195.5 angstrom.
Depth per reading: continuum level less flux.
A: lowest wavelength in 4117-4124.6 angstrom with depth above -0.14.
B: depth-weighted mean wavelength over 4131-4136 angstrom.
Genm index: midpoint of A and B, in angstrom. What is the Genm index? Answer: 4126.4 angstrom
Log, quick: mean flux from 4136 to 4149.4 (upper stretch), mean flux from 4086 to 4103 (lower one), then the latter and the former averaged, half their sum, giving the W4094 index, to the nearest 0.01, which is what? 3.55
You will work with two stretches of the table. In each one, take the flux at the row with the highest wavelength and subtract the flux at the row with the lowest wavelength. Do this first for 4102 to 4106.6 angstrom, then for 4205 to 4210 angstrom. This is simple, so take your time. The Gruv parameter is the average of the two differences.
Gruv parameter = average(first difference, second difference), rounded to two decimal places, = 0.55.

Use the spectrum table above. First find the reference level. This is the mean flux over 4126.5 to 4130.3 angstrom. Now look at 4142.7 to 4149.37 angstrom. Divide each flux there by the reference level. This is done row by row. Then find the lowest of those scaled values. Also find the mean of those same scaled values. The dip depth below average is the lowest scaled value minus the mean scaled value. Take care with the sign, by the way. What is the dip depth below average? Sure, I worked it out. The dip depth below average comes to -0.18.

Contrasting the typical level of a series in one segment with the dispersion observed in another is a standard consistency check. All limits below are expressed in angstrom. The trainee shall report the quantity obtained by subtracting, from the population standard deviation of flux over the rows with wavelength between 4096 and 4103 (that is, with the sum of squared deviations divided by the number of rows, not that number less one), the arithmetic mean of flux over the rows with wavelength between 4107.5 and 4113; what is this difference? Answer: -3.21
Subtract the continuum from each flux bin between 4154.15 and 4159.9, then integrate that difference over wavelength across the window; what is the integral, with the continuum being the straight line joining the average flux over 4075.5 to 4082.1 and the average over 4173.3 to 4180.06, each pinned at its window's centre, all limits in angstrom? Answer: 0.8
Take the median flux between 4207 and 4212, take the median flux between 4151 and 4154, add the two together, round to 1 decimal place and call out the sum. 7.3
